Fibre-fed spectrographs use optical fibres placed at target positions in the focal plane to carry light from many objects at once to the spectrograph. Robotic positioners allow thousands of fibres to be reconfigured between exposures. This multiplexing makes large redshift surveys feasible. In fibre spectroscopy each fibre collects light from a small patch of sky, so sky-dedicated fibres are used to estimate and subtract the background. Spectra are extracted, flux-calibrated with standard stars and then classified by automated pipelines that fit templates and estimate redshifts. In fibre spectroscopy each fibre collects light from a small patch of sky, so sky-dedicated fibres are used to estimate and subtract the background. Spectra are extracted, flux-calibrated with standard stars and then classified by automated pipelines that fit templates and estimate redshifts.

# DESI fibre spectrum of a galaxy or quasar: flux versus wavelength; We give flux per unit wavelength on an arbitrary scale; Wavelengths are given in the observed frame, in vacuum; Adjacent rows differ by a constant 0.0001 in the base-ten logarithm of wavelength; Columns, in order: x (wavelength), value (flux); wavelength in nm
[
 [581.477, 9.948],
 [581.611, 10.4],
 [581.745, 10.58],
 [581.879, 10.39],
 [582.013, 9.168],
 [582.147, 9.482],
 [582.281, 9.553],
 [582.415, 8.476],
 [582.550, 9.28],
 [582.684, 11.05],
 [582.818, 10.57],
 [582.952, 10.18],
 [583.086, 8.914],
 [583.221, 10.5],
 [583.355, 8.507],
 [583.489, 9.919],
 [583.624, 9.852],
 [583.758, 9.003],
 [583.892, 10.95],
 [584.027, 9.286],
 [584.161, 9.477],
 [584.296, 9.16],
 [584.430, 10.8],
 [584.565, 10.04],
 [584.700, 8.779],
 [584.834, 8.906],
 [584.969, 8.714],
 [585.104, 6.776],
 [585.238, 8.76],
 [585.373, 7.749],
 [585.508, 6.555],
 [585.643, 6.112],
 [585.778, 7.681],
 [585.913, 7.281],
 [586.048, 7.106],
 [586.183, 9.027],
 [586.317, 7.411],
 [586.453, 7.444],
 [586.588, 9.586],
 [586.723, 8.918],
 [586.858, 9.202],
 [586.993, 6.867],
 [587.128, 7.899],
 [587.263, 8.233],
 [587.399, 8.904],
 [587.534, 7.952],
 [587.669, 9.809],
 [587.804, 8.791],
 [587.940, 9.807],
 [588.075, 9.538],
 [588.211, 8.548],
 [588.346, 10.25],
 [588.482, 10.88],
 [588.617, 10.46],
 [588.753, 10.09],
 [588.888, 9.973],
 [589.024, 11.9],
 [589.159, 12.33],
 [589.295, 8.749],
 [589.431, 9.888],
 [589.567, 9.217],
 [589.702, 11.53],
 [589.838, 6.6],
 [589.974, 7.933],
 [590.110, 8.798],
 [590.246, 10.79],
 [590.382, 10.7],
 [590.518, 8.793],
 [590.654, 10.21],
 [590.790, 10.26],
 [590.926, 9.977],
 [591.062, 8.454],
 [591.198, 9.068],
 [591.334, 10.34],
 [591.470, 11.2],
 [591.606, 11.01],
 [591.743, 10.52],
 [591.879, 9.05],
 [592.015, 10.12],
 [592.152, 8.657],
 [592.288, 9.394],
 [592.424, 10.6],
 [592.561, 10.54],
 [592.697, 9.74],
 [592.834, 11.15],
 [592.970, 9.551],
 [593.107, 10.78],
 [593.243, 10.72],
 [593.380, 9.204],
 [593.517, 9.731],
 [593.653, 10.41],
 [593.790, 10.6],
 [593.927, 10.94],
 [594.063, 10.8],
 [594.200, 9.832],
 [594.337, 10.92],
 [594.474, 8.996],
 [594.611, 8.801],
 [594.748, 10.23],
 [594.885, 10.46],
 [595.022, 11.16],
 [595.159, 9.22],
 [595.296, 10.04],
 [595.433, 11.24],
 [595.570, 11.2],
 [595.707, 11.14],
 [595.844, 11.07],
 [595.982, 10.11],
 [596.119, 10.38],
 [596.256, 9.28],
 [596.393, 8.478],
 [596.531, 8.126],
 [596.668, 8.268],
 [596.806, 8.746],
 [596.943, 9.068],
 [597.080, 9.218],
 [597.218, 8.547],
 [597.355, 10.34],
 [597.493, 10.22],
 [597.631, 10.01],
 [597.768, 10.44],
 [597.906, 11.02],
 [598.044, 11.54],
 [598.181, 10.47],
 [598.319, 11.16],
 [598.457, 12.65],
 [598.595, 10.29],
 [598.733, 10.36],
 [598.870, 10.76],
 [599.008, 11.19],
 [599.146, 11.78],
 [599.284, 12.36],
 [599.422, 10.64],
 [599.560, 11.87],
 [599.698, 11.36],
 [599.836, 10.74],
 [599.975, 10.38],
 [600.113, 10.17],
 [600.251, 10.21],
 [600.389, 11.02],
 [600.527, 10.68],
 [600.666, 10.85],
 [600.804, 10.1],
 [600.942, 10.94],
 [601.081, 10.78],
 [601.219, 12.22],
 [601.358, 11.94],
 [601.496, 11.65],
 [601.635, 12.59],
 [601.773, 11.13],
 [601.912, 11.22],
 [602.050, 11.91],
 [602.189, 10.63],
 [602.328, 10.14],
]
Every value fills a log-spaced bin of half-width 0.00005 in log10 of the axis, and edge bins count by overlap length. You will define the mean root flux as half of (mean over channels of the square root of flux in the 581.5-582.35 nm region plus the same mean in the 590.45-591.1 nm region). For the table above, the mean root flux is 3.12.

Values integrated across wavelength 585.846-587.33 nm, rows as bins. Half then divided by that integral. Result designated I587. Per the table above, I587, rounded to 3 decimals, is 0.042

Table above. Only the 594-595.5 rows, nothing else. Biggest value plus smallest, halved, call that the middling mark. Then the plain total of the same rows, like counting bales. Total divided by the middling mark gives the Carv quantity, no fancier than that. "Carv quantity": 11.1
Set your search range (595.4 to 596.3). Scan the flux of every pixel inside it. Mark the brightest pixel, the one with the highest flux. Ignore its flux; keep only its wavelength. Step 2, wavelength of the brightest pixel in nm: 595.433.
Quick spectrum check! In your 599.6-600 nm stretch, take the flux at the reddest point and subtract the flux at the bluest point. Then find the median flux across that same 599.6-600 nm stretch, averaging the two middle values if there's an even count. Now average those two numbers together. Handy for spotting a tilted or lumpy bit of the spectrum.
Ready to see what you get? 4.9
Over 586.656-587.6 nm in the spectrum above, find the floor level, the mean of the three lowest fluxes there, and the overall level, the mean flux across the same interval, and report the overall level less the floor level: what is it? 0.71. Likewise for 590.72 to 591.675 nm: 0.88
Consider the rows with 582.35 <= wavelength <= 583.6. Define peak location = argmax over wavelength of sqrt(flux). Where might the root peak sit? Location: 582.684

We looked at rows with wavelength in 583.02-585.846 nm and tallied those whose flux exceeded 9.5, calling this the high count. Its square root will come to 2.4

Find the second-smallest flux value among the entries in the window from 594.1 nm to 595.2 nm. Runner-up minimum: 8.996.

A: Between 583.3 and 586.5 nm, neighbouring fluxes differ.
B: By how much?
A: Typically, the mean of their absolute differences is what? 1.0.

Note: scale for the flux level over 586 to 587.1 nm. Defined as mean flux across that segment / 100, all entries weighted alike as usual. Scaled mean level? 0.082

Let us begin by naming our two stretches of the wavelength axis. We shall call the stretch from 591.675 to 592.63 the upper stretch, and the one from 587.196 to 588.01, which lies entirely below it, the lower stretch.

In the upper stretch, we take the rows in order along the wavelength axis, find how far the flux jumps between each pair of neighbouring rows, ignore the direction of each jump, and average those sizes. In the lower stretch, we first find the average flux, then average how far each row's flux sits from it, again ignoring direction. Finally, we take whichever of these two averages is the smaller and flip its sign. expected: -0.59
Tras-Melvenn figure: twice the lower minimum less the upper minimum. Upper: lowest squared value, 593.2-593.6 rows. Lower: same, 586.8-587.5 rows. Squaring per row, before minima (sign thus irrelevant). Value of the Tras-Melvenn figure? 10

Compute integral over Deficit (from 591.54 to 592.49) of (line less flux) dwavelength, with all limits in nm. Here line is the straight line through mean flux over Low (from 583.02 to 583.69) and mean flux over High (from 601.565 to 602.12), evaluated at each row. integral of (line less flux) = 0.6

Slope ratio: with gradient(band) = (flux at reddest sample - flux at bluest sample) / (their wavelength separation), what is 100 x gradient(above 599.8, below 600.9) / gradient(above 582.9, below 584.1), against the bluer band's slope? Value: 80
